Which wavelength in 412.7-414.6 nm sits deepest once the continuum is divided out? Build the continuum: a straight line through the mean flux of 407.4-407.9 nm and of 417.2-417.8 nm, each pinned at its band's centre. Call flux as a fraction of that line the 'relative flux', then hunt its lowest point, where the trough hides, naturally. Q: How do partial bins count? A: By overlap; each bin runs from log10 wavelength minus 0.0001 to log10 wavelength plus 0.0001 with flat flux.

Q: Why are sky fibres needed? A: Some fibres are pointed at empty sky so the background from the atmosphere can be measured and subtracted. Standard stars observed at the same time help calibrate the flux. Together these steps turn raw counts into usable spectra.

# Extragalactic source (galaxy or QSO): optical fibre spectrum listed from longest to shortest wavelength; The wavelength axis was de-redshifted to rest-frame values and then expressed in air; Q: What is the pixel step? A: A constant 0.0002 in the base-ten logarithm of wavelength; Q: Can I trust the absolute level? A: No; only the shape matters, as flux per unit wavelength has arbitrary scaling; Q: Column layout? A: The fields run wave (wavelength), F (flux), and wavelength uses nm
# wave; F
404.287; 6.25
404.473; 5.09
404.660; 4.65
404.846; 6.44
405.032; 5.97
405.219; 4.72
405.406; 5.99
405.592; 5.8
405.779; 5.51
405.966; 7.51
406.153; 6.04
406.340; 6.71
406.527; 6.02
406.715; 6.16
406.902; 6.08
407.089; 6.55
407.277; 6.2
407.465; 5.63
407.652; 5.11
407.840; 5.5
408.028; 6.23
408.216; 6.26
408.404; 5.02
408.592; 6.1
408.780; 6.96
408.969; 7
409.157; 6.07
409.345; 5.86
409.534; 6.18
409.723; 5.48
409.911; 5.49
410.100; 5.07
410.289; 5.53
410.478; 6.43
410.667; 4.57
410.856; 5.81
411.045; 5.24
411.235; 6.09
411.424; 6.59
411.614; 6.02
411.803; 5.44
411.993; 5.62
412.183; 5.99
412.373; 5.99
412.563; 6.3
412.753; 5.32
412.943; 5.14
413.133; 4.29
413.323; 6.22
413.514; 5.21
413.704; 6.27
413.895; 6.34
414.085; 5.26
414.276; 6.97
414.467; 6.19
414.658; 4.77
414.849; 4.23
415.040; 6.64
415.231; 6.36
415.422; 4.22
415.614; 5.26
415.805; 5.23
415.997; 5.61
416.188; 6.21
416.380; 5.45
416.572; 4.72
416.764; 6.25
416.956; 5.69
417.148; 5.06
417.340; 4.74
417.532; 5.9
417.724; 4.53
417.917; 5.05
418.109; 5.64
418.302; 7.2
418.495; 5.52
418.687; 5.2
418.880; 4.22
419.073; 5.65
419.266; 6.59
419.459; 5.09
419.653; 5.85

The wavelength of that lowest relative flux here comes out 413.133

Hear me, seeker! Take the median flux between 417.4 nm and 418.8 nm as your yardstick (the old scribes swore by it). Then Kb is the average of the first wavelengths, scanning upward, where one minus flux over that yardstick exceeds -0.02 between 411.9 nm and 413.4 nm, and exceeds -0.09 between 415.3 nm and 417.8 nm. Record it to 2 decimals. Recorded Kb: 413.71 nm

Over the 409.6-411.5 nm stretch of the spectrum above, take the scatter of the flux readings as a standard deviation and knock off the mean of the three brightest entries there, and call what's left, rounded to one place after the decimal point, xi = -5.8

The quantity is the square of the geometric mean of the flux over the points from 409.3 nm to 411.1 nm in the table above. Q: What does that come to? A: 30.7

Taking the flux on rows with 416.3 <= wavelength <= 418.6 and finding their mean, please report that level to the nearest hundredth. 5.48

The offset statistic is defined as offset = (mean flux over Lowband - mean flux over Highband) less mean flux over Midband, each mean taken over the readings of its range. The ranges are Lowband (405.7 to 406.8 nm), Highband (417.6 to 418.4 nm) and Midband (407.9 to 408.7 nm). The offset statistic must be -5.2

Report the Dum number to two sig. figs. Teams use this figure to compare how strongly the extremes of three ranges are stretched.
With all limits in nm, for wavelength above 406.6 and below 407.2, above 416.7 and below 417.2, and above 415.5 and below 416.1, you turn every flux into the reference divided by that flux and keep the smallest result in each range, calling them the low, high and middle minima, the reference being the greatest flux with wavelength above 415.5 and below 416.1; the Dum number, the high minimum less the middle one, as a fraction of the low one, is -0.12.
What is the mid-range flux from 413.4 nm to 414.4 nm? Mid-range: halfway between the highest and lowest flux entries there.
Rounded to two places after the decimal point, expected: 6.09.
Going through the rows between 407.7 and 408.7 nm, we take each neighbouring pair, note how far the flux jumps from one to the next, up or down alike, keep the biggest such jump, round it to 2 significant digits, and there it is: 1.2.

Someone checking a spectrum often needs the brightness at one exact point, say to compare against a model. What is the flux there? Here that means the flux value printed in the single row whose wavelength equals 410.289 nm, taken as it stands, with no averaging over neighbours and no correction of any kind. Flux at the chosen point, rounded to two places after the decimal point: 5.53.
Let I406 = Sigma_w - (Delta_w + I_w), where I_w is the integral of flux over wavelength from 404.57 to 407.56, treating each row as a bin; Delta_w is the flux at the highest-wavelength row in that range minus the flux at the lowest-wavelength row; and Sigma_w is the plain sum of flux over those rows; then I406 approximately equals 77.1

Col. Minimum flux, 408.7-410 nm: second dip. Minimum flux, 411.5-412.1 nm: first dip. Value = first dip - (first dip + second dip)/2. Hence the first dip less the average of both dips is 0.0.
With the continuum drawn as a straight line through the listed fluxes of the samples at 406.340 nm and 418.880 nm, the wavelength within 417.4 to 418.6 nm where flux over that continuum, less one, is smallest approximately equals 417.724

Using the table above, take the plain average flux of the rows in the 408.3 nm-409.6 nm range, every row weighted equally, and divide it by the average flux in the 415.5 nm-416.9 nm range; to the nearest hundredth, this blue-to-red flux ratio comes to 1.12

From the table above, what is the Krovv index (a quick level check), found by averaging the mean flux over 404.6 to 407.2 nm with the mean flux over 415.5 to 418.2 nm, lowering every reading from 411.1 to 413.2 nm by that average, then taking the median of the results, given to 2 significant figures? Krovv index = 0.29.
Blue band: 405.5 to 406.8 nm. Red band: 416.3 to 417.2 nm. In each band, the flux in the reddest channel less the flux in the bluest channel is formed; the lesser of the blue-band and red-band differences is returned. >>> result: -0.39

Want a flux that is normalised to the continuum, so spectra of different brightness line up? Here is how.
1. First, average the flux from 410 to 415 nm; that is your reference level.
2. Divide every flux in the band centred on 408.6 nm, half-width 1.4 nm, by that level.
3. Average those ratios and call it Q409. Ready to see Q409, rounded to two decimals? 1.05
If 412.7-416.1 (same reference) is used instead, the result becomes 0.98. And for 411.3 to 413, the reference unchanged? 1.03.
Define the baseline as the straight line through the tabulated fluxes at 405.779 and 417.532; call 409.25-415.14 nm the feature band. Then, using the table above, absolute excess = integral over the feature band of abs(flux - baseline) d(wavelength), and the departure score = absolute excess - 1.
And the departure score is 2.31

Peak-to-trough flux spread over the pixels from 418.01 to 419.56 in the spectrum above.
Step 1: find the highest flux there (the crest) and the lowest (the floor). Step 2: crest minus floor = 3.0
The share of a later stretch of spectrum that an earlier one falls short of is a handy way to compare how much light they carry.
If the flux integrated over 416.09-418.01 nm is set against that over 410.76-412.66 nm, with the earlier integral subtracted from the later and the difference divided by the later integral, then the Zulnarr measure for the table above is -0.09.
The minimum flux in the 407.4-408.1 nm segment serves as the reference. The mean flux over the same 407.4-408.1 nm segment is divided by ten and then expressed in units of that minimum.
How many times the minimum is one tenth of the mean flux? 0.110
